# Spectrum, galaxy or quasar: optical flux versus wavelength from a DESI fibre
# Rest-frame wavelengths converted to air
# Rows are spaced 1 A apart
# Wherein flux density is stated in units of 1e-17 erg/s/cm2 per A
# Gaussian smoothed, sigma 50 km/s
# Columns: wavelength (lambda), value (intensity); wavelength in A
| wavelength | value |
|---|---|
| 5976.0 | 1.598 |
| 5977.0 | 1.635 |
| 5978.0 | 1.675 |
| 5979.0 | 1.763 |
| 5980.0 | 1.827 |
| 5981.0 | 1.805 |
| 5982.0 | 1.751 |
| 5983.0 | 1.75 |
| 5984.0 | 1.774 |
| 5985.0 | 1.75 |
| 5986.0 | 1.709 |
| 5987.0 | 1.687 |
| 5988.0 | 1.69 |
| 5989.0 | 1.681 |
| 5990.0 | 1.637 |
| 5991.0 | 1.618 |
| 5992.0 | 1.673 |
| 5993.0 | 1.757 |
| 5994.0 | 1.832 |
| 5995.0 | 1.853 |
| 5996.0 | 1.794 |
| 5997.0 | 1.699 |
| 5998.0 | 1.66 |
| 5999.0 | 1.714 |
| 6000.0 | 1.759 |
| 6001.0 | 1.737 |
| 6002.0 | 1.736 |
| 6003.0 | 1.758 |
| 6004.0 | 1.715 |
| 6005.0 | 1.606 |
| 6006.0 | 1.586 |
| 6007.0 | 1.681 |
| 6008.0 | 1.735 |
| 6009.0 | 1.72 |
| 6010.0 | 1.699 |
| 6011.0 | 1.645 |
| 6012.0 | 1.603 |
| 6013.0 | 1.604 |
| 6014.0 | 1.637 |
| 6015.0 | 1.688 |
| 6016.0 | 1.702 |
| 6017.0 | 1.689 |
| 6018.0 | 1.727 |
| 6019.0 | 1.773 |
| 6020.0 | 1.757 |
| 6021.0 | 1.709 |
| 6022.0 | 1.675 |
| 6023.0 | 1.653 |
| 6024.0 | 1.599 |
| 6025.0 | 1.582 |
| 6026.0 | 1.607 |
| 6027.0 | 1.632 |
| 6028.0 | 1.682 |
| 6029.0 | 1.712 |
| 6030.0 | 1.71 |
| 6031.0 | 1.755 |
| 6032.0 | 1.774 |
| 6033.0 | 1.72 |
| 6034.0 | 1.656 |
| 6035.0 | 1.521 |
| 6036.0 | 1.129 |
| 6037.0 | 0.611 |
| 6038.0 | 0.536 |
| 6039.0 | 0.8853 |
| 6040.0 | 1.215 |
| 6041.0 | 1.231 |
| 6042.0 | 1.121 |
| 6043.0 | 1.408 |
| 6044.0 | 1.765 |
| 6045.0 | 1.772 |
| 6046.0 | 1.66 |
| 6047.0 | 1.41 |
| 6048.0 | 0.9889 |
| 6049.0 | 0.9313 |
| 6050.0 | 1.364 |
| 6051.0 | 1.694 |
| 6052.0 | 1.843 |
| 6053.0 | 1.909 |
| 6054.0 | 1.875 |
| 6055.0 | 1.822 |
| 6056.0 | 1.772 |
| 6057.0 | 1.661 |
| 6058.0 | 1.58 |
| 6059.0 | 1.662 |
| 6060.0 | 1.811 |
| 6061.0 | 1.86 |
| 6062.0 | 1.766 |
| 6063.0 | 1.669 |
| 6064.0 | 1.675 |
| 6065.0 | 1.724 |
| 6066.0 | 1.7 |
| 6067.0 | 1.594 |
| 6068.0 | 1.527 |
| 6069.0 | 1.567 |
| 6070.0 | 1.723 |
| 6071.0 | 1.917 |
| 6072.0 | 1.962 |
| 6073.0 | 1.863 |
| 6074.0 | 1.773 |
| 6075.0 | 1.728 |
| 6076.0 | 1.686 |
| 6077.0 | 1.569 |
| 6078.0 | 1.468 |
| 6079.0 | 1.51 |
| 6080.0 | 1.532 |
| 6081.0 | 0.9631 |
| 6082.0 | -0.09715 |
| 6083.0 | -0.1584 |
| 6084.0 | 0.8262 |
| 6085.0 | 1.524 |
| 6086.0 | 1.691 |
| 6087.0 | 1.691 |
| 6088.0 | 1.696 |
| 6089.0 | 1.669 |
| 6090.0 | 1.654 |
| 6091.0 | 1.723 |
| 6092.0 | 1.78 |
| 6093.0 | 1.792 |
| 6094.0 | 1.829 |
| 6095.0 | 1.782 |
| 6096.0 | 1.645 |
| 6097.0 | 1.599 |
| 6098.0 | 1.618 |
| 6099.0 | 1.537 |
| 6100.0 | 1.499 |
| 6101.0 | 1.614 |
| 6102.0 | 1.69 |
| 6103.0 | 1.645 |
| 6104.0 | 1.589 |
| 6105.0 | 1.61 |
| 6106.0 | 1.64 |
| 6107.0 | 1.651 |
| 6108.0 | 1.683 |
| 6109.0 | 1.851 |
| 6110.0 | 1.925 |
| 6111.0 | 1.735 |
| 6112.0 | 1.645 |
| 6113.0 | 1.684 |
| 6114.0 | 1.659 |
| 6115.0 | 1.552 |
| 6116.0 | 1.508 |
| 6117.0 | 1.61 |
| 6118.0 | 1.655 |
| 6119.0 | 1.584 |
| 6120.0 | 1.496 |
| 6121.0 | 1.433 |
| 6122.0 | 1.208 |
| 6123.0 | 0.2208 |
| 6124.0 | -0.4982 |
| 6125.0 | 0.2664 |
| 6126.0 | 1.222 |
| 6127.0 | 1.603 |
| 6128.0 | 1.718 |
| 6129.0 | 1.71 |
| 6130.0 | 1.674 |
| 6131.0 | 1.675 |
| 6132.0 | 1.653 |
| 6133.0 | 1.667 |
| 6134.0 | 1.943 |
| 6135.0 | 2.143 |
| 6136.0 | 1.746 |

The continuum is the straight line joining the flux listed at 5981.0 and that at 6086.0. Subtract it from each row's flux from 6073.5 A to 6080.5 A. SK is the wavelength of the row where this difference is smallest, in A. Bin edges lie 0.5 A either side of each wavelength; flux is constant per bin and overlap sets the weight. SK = 6078.0 A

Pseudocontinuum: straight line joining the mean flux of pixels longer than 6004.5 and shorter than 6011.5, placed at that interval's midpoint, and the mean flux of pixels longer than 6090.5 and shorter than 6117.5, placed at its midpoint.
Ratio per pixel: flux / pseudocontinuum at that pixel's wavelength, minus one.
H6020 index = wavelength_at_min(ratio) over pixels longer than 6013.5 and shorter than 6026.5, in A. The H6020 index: 6025.0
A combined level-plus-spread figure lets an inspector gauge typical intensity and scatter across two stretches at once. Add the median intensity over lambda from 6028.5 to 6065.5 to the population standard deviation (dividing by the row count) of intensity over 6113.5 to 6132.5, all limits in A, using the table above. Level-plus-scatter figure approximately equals 2.27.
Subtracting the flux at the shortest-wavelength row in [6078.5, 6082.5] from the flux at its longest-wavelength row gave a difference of -1.61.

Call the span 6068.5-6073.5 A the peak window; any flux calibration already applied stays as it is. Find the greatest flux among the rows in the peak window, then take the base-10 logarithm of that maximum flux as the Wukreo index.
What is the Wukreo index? 0.293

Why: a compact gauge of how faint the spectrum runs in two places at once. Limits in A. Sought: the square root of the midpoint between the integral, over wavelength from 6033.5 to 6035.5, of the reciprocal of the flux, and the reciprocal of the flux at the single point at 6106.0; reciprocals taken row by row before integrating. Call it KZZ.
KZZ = 0.97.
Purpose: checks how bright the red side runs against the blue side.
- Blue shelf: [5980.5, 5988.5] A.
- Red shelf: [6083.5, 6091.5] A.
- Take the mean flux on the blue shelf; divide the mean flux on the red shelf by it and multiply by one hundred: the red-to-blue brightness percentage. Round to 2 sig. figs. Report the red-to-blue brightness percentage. 90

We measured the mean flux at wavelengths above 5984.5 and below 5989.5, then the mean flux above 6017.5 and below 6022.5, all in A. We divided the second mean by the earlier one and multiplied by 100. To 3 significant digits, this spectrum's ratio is 101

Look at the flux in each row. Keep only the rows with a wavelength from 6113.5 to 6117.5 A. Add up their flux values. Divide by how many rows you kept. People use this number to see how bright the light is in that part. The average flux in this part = 1.58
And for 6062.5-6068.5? 1.65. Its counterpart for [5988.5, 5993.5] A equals 1.67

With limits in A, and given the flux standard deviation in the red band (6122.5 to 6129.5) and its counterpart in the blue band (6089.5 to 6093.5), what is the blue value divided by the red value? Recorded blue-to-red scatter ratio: 0.07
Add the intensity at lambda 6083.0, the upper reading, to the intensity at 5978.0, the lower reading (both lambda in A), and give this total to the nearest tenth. 1.5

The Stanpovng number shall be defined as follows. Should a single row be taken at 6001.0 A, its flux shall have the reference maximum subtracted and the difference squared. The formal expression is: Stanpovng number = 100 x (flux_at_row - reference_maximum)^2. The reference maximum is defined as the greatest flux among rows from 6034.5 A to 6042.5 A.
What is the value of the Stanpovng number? 4.7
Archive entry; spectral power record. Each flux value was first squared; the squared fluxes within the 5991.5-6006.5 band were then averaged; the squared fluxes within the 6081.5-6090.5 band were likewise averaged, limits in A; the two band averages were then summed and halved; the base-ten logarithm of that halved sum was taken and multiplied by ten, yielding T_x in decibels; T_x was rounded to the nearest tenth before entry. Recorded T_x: 3.9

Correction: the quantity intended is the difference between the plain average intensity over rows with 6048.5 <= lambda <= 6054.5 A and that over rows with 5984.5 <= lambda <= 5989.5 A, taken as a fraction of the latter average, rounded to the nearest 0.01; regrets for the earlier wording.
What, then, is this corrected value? -0.06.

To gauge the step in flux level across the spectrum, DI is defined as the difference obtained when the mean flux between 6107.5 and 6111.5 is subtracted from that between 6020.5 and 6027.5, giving -0.16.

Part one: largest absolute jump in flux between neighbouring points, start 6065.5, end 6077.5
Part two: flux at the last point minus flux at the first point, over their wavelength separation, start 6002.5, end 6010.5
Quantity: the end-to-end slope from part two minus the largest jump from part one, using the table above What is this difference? -0.20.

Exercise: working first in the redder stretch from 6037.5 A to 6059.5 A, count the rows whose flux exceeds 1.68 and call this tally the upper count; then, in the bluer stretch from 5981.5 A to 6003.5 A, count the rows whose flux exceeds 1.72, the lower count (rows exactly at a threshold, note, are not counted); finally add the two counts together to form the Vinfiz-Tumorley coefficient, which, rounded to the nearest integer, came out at 20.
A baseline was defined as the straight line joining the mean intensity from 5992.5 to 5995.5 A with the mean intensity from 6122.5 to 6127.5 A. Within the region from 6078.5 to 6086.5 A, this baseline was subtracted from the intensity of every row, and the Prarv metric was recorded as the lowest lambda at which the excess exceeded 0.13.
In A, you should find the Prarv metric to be 6079.0 A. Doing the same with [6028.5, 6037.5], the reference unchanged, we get 6029.0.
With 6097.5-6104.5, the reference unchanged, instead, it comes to 6098.0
